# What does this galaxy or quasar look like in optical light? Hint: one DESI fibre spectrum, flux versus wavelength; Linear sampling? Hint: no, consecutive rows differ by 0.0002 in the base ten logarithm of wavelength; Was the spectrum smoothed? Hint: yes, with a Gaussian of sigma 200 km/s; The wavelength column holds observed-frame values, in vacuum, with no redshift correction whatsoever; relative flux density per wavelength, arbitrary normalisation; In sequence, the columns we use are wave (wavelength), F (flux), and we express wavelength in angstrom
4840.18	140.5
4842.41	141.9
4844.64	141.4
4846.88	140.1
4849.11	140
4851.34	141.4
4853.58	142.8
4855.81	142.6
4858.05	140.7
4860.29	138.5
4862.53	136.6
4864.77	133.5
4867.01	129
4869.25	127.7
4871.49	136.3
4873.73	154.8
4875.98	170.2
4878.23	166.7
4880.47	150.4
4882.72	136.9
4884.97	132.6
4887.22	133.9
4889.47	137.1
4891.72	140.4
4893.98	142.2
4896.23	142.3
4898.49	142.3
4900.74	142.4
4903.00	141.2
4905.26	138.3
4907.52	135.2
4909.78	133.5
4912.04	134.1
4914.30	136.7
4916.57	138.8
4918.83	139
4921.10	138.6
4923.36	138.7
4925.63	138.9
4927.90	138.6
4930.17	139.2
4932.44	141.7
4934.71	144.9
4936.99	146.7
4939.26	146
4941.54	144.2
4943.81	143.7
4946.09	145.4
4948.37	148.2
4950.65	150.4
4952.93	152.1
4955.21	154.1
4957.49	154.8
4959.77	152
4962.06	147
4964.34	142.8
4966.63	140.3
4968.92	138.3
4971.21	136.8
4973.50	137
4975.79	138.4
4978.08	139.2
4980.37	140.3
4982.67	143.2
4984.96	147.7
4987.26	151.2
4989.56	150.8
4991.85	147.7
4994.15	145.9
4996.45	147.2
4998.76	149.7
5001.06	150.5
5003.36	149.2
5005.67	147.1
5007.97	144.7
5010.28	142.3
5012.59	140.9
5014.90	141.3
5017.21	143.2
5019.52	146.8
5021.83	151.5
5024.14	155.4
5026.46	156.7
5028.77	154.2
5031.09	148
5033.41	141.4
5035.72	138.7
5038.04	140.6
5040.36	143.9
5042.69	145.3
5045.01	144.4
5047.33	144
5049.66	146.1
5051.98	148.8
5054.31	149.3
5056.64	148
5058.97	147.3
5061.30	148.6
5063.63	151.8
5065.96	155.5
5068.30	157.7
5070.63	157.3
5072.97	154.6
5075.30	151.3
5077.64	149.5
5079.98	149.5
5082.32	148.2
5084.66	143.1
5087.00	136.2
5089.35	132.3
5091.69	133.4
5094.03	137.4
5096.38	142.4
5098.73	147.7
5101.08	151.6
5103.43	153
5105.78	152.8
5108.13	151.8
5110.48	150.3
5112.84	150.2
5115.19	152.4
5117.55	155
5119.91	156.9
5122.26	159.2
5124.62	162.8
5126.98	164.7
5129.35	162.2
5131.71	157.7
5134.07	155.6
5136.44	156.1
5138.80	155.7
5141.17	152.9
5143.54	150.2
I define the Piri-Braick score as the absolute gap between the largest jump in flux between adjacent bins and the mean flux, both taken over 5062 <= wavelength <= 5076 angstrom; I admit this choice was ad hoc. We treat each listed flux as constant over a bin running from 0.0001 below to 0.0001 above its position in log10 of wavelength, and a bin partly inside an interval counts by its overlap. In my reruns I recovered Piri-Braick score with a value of 151.0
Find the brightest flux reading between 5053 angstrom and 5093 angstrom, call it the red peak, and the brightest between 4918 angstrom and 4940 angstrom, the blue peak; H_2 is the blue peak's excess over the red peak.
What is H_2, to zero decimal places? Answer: -11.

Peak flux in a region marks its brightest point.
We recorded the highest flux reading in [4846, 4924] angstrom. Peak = 170.2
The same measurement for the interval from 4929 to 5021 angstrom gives 154.8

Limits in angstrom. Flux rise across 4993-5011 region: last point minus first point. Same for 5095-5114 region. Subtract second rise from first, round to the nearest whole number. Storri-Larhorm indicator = -11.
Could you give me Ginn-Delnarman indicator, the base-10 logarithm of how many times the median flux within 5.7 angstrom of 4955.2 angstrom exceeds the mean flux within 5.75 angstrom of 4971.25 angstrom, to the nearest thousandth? 0.042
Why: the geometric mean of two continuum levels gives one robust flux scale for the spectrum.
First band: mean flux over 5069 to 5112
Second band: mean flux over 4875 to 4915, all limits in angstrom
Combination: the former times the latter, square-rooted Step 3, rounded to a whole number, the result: 144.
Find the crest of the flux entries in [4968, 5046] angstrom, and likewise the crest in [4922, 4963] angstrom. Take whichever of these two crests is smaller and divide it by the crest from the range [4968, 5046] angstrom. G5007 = 0.988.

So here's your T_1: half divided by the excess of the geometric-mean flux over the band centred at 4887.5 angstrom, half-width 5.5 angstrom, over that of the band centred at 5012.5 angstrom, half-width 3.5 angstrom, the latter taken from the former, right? -0.094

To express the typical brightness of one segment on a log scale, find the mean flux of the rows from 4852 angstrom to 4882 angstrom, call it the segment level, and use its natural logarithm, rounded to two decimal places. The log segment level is 4.97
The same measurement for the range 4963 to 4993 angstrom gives 4.96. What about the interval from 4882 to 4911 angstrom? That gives 4.93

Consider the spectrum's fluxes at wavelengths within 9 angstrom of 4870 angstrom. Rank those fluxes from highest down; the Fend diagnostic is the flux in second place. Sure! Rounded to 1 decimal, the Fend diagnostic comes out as 166.7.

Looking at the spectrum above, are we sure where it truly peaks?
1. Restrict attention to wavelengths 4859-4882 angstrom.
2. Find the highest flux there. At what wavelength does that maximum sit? 4875.98 angstrom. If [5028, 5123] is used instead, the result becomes 5122.26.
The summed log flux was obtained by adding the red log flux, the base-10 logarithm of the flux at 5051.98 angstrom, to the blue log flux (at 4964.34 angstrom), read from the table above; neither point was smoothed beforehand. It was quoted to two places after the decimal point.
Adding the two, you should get 4.33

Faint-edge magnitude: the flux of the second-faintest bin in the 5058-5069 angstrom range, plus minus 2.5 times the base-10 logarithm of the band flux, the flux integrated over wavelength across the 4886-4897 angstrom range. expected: 141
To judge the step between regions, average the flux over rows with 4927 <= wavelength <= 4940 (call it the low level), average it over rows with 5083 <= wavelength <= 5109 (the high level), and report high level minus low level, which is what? 1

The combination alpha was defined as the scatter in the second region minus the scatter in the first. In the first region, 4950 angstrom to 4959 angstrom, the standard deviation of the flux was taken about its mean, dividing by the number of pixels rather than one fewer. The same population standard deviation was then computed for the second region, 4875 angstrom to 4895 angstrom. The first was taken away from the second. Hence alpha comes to 11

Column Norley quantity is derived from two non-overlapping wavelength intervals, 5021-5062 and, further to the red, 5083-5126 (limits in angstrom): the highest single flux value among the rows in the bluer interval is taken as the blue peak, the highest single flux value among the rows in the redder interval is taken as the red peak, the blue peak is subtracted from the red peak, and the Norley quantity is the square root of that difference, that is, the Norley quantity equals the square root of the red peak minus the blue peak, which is 2.5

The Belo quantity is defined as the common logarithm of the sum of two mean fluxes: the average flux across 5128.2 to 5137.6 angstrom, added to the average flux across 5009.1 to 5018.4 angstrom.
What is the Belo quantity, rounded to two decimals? 2.48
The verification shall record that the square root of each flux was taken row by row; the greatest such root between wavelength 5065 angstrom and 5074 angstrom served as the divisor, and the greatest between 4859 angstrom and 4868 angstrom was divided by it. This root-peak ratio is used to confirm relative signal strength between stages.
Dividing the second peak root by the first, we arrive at 0.937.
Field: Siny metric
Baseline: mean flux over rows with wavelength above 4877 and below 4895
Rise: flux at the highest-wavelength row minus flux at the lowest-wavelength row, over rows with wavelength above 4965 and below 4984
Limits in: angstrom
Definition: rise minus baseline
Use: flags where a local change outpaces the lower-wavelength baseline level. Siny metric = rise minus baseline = -140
